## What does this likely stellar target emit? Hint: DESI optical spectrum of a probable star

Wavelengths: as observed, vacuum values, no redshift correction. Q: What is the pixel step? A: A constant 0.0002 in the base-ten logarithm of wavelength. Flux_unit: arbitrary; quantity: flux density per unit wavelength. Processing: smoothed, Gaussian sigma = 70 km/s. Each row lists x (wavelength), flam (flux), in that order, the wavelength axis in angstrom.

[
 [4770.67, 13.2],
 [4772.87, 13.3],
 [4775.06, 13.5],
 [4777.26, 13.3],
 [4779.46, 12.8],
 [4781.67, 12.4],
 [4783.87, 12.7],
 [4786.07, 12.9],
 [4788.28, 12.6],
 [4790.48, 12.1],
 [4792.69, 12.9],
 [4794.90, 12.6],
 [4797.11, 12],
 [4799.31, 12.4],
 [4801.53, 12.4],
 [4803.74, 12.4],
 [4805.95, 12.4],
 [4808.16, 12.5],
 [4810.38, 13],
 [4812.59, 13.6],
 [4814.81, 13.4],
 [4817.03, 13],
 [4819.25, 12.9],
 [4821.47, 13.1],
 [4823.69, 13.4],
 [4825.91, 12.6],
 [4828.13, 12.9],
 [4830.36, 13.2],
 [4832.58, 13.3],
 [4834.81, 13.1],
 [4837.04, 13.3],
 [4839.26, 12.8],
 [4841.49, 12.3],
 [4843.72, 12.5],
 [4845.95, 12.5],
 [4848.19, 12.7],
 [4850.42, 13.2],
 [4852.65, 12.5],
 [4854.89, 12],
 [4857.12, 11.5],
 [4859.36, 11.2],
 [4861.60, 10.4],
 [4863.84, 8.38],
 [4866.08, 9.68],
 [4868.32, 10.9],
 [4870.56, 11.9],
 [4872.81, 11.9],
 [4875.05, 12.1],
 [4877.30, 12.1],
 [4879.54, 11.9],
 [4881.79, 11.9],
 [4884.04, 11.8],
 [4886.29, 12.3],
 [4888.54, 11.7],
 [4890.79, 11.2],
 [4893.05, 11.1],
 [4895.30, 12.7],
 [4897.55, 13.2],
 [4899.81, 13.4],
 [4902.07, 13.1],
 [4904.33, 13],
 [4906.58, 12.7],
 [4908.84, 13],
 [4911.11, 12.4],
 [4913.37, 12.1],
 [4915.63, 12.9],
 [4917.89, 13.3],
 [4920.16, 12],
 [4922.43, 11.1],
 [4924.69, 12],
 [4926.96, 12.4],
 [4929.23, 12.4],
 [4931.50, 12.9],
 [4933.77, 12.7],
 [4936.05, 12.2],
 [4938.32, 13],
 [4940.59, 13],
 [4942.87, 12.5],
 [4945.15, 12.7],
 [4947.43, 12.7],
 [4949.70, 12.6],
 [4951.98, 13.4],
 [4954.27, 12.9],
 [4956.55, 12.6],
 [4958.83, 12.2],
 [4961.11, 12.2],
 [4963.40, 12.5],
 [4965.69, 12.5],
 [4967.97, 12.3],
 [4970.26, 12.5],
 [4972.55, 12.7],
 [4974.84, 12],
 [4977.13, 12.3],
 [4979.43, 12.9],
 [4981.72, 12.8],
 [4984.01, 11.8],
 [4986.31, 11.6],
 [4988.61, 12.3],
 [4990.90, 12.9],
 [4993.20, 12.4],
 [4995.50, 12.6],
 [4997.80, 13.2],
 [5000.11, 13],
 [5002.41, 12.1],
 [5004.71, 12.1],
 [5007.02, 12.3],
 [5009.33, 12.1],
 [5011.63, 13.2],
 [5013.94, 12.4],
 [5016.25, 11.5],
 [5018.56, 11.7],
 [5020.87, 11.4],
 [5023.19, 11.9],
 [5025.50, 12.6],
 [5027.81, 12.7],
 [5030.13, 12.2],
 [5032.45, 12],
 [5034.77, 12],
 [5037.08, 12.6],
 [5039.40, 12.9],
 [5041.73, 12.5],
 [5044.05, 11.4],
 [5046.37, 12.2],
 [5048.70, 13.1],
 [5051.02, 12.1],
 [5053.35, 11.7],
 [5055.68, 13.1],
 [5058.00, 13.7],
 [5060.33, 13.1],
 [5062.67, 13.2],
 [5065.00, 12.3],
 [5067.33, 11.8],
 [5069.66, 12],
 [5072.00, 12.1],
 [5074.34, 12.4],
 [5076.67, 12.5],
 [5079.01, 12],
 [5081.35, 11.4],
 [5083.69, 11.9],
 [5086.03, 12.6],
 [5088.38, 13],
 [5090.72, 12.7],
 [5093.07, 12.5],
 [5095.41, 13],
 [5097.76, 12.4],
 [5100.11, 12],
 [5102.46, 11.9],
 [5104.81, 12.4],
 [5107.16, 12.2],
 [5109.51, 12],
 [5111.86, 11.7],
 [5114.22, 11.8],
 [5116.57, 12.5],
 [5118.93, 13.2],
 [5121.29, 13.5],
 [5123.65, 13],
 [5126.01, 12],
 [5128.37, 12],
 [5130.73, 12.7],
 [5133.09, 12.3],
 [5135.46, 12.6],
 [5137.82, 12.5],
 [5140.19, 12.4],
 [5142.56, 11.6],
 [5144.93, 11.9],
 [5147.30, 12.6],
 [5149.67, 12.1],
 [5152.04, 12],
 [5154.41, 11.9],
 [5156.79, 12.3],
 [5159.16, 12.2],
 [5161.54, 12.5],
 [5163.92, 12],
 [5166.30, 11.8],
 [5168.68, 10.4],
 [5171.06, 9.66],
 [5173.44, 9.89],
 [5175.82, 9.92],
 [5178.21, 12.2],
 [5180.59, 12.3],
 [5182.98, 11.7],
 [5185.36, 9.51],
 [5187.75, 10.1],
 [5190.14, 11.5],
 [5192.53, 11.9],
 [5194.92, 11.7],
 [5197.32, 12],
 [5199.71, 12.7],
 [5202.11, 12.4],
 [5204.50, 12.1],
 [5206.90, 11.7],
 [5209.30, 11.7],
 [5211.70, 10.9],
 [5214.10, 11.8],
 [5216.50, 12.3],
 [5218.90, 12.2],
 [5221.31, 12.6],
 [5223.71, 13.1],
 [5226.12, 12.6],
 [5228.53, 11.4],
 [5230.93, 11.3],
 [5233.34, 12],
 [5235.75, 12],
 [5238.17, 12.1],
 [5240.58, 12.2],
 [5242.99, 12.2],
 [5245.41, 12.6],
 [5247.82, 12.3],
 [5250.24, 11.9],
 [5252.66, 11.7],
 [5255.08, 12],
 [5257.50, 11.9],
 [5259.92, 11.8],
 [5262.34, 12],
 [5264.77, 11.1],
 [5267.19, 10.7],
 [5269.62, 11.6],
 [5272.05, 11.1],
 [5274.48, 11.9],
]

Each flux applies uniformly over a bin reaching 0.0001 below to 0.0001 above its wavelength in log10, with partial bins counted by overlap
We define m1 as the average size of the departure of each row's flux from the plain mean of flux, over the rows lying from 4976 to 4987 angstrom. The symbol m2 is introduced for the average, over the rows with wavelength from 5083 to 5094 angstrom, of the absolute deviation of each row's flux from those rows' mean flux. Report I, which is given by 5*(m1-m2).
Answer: 1.0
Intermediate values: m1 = 0.46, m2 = 0.27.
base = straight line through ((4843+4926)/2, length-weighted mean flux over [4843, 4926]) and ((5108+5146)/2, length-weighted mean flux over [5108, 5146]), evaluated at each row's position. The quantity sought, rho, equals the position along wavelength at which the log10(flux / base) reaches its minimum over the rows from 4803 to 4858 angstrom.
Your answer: 4857.12 angstrom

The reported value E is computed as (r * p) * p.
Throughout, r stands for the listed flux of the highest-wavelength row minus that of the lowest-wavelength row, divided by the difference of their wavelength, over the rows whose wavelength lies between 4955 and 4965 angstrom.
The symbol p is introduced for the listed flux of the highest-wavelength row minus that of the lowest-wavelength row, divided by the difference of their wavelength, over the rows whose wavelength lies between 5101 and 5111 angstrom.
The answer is 0.0000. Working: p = 0.01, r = -0.015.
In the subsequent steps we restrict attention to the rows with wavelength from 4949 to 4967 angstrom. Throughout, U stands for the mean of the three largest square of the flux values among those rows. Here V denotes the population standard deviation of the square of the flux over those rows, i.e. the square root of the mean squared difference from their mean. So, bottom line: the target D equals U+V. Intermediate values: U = 168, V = 9.3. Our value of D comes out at 178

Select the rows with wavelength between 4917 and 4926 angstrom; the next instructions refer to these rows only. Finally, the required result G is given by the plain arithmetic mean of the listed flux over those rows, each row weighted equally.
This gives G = 12.1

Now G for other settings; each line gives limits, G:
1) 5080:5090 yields 12.2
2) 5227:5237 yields 11.7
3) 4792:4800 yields 12.5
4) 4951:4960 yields 12.8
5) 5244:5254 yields 12.1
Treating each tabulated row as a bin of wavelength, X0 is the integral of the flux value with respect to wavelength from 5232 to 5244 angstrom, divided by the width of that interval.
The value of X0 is 12.1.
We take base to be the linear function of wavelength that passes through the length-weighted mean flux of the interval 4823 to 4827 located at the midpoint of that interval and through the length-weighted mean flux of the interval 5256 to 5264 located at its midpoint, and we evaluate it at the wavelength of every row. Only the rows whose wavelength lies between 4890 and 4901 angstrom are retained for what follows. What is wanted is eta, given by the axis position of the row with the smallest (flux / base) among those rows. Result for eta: 4893.05 angstrom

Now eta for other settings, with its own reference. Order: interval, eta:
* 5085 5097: 5093.07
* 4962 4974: 4967.97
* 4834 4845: 4841.49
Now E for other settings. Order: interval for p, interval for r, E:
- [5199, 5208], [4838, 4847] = -0.0009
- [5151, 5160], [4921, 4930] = 0.0002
